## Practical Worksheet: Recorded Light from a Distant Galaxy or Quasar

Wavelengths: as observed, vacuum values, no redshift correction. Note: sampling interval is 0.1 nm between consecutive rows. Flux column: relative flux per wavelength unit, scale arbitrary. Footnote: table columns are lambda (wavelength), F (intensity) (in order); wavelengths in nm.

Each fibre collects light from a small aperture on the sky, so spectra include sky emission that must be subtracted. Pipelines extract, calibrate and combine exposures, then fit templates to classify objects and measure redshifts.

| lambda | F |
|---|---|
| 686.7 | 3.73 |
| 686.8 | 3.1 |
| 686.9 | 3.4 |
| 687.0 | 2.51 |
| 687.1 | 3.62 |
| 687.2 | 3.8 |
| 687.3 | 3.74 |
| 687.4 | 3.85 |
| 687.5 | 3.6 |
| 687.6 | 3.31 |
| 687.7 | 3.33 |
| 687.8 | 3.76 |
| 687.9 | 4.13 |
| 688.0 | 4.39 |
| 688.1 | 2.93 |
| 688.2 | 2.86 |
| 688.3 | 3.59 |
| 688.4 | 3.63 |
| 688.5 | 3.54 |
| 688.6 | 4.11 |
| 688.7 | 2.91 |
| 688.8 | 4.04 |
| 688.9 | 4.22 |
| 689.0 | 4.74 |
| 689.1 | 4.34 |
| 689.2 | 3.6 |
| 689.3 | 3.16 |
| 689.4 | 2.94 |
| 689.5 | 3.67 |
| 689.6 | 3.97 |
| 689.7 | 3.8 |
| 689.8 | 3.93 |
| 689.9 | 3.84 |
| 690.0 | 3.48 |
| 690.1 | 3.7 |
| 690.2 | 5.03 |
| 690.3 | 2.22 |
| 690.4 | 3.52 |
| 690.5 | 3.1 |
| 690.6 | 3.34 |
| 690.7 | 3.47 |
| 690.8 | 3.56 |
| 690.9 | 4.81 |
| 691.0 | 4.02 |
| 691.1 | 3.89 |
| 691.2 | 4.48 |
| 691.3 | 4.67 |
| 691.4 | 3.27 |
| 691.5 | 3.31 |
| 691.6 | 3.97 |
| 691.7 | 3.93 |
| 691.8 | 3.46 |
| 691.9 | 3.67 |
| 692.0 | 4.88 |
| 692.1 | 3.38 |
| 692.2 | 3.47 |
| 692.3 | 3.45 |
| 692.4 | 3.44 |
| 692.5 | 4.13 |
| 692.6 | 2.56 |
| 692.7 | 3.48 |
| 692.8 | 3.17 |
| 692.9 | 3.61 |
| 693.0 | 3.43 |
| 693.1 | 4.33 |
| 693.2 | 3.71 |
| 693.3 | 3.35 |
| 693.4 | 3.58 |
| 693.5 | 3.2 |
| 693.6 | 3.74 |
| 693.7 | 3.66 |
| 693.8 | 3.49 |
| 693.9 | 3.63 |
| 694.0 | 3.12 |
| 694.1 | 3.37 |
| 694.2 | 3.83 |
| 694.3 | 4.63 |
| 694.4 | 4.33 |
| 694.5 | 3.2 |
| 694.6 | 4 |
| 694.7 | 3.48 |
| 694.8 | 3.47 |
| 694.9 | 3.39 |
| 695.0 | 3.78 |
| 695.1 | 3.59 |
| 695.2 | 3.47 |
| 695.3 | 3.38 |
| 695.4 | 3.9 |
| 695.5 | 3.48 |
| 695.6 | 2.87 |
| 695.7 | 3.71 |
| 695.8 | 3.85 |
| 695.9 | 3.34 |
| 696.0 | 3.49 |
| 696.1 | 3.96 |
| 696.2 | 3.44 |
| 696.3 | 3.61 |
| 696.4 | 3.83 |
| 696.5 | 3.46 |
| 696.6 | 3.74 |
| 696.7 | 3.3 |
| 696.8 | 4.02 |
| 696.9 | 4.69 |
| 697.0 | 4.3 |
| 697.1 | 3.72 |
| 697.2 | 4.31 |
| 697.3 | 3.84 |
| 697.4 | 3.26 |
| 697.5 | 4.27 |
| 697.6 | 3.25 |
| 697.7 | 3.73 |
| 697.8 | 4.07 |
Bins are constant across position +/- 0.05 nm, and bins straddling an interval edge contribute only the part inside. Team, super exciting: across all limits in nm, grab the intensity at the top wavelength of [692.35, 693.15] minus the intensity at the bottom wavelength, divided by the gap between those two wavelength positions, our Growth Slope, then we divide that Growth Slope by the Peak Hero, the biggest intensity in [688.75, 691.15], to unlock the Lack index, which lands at 0.25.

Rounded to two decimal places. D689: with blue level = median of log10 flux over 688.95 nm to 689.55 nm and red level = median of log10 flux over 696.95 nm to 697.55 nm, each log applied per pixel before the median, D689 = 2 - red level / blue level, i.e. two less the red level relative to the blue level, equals 0.92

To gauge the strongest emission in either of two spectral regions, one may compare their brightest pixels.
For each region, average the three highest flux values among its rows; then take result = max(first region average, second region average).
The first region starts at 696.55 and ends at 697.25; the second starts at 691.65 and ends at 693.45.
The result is 4.45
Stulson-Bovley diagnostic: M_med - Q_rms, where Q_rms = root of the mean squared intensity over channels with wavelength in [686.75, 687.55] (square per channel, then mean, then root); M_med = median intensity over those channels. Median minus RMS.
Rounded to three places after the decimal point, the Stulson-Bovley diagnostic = 0.132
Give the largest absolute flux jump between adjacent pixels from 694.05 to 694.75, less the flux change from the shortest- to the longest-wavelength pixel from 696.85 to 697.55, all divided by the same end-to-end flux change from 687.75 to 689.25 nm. -10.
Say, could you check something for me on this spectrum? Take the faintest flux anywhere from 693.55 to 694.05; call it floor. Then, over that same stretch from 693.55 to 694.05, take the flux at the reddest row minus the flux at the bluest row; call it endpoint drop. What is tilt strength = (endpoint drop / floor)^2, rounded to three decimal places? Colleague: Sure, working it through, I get 0.039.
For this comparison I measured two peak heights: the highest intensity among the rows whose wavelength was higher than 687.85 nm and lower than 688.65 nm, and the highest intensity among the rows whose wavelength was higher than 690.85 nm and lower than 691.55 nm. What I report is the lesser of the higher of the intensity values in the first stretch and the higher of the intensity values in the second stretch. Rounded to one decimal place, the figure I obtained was 4.4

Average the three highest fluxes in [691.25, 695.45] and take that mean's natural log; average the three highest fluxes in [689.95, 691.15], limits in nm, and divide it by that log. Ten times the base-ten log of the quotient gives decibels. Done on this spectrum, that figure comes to 4.73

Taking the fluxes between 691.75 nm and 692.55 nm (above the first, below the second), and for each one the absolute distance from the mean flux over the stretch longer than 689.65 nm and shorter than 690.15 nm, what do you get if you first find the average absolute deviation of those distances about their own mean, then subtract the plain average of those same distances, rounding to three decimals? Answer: -0.208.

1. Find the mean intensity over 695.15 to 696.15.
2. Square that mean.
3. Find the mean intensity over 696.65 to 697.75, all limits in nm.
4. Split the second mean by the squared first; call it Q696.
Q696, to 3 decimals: 0.309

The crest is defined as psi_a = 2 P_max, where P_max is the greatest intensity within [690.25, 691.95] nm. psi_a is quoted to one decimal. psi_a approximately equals 9.6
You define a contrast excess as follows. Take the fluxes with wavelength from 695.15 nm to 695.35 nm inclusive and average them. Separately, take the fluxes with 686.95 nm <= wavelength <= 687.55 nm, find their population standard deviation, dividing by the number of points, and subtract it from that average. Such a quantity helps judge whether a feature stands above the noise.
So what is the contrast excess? 2.96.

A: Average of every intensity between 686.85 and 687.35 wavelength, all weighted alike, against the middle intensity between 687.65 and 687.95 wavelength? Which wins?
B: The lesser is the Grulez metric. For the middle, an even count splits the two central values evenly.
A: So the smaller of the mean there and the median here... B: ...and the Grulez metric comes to 3.41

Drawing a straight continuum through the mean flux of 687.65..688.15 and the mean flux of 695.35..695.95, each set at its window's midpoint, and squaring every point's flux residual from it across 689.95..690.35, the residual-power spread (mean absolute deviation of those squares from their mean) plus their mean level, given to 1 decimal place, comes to 2.0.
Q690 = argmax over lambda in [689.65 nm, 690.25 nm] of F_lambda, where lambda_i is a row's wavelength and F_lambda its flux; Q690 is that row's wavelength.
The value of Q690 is 690.2 nm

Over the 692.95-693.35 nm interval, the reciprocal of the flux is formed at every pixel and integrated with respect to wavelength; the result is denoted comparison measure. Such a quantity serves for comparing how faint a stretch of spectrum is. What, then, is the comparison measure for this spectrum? 0.109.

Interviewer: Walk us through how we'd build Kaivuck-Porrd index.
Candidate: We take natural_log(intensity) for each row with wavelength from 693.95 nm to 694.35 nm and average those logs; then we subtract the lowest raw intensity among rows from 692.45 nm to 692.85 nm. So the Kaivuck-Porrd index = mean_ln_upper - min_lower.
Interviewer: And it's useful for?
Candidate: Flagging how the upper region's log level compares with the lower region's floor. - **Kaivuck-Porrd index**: -1.25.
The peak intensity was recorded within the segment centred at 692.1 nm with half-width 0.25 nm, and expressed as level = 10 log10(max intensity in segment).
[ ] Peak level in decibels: 6.88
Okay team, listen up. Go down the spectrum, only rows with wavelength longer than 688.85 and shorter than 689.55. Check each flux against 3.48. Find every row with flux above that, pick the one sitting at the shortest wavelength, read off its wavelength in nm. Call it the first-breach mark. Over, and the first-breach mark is 688.9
